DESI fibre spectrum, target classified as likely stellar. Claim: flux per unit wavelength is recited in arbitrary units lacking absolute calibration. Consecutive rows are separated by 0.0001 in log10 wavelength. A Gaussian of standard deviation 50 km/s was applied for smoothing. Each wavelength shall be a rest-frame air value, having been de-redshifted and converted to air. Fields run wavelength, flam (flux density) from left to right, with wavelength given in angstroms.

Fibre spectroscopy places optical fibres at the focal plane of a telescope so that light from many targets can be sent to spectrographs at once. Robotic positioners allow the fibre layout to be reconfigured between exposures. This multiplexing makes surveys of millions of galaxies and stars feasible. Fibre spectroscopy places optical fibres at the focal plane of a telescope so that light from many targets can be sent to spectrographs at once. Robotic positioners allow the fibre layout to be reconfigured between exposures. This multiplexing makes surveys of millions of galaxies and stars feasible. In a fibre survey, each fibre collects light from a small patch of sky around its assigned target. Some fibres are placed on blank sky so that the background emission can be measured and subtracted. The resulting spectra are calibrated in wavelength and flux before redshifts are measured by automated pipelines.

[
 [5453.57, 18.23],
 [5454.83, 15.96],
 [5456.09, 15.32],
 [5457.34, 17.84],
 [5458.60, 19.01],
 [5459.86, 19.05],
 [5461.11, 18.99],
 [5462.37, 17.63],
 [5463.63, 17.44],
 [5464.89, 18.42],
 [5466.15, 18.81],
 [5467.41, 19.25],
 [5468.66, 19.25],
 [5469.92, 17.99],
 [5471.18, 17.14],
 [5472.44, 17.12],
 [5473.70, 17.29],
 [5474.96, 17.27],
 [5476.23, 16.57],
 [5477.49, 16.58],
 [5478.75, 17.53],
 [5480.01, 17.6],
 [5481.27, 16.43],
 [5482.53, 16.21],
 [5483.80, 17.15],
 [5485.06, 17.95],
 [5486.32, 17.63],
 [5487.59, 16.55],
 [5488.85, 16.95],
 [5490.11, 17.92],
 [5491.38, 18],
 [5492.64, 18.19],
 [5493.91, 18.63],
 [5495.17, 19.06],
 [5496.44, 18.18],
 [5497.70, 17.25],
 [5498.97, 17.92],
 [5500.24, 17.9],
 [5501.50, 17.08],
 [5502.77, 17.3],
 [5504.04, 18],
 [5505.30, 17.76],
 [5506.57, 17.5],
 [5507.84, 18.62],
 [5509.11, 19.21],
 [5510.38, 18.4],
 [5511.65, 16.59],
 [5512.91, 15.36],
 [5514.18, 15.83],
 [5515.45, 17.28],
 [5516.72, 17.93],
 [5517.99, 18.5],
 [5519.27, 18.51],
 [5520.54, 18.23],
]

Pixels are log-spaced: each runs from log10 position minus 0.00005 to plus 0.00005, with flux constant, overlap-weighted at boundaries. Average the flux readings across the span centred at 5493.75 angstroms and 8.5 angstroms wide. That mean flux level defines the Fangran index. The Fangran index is 18.2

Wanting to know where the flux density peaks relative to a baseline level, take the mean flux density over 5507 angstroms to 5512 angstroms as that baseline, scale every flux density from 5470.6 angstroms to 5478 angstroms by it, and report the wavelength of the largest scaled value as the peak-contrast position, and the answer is 5473.70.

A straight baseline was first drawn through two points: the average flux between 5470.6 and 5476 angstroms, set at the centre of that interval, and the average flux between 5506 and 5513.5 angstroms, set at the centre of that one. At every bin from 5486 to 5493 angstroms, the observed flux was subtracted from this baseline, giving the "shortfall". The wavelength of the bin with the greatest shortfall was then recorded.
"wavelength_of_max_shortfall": 5487.59 angstroms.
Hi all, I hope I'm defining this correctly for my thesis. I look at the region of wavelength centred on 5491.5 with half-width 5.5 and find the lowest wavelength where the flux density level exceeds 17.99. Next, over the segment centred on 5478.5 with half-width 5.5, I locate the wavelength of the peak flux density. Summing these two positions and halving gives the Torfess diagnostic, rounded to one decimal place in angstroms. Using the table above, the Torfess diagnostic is 5485.7 angstroms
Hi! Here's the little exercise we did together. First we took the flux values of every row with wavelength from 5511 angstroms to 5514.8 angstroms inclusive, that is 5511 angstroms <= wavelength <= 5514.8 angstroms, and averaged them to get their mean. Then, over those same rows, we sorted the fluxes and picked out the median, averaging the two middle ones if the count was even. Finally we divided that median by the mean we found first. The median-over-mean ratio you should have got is 0.99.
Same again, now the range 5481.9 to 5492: 1.01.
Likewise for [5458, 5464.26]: 1.03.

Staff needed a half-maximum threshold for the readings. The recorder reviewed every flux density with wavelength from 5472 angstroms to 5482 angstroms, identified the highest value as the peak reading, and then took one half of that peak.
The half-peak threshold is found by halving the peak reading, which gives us 8.80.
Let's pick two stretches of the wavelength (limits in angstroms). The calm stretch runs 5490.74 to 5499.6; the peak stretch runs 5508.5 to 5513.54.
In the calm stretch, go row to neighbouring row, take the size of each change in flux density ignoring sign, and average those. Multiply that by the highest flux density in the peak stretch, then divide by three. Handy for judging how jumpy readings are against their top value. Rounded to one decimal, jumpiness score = 3.8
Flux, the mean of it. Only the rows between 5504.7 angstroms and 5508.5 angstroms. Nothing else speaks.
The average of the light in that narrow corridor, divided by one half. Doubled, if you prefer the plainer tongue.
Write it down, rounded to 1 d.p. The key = 35.9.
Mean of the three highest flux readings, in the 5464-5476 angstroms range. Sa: 19.1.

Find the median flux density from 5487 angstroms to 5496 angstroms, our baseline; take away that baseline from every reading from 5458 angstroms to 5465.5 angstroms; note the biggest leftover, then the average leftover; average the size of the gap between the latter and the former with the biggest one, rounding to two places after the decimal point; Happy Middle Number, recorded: 0.84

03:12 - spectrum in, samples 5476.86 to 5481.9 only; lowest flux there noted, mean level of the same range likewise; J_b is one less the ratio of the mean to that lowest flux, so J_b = -0.04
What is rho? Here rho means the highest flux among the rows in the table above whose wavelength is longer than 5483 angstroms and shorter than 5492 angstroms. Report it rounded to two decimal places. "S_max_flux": 18.00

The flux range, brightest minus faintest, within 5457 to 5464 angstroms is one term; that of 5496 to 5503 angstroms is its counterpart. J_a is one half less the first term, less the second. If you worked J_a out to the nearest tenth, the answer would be -2.2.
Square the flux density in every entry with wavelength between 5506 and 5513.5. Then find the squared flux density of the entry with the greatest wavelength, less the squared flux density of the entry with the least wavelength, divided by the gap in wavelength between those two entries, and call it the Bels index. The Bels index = -11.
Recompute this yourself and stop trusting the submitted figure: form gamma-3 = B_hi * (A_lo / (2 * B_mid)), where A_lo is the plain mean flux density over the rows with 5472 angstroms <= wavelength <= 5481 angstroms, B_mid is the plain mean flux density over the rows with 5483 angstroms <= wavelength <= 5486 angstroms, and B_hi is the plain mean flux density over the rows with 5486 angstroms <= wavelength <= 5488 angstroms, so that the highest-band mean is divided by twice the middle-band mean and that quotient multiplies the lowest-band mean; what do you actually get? 8.3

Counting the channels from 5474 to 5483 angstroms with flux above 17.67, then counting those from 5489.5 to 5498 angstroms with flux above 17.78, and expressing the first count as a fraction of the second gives 0.0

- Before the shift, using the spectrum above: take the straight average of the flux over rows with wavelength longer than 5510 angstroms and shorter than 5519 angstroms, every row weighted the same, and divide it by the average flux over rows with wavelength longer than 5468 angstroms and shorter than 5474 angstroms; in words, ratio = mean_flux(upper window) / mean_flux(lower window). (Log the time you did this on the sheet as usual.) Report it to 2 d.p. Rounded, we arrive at 0.96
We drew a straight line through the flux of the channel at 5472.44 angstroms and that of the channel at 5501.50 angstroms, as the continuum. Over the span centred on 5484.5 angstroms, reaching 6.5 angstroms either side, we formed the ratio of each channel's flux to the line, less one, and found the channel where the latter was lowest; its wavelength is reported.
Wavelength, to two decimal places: 5482.53 angstroms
